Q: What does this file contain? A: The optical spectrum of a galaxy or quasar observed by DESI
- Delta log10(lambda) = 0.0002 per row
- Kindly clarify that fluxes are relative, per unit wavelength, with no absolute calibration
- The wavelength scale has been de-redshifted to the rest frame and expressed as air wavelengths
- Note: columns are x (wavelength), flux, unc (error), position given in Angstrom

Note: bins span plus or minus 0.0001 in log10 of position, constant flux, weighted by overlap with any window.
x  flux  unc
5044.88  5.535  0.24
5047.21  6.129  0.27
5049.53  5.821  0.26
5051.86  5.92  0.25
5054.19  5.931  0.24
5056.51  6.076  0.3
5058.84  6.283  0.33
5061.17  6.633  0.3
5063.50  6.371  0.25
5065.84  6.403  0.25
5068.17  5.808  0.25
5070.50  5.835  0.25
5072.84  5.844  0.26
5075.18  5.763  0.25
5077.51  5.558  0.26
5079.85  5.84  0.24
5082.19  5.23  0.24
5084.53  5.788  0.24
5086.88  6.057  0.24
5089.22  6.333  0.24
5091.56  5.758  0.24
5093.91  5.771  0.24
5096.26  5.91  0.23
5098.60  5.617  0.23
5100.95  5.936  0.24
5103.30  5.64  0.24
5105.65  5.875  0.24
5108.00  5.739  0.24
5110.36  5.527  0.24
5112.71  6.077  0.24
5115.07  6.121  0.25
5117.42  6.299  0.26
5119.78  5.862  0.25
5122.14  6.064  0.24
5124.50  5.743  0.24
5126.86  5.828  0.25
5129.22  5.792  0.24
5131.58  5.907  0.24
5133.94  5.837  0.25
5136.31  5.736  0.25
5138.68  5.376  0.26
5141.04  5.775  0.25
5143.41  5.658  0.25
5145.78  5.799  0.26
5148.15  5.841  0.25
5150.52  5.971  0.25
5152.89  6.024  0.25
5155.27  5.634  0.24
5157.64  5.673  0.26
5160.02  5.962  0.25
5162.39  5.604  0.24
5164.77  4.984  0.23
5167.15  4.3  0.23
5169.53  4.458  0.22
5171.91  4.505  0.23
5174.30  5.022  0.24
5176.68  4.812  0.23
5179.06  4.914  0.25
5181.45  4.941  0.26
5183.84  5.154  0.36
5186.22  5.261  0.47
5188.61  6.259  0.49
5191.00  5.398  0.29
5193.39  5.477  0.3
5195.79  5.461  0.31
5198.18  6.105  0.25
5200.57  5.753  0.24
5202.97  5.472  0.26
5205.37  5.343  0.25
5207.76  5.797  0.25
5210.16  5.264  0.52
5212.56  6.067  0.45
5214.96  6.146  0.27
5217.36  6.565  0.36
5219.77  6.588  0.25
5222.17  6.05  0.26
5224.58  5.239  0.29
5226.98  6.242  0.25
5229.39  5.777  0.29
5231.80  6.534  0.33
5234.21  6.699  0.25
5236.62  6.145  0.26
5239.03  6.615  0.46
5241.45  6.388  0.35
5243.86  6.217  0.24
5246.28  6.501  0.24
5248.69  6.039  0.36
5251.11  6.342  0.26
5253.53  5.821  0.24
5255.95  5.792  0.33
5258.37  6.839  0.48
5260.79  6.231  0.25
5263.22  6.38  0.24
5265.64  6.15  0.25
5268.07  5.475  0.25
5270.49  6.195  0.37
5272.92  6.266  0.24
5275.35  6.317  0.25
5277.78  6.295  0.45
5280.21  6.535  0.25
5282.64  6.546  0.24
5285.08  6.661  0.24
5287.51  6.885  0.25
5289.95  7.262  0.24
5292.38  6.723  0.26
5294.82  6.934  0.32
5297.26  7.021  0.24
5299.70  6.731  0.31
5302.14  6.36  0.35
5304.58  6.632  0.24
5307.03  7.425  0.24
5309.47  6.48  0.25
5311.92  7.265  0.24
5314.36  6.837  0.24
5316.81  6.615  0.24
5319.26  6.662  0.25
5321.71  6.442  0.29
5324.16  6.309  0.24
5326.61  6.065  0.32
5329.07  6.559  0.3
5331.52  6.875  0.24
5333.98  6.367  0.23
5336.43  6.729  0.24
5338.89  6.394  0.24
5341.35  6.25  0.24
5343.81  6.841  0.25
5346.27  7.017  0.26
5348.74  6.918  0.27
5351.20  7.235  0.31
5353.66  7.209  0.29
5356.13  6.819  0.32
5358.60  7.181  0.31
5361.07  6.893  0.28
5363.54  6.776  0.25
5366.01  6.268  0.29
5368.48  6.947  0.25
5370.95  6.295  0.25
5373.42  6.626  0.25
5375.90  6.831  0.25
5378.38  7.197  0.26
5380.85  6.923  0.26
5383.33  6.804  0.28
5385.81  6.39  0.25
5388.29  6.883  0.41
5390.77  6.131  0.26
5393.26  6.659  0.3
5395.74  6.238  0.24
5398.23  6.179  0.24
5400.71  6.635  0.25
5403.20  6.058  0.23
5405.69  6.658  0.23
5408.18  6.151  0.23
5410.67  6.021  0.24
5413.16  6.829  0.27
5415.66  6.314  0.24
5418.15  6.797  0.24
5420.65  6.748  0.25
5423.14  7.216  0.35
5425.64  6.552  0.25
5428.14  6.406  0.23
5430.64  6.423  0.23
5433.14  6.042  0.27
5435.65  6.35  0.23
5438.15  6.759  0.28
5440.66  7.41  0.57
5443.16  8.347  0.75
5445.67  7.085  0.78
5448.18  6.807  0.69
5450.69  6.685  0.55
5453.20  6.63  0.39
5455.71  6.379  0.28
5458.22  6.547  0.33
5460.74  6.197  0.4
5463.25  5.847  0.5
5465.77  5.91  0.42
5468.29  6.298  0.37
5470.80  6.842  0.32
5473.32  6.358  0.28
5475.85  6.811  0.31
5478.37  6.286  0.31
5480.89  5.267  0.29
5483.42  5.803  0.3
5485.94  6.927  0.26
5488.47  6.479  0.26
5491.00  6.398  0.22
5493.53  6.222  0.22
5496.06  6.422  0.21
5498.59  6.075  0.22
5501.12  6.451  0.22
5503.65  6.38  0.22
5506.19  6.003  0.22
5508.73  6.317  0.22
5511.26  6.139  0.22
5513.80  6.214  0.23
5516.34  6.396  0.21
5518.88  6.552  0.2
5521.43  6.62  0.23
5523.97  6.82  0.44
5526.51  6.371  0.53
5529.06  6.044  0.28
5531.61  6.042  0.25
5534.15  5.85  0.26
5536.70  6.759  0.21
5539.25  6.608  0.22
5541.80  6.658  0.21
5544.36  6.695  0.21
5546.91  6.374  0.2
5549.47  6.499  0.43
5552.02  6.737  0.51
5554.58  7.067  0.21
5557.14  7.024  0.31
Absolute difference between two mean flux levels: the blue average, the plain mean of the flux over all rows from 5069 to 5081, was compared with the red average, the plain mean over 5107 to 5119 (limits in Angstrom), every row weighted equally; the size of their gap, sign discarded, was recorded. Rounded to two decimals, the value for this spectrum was 0.18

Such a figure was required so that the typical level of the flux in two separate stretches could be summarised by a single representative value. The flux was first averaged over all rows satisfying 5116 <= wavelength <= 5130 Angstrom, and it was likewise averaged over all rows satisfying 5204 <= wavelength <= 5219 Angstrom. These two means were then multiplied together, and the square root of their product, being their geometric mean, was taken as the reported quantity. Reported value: 5.9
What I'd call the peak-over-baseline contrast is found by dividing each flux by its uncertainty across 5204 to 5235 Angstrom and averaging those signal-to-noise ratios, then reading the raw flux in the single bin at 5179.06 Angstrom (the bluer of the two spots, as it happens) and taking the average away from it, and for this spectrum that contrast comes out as -15.7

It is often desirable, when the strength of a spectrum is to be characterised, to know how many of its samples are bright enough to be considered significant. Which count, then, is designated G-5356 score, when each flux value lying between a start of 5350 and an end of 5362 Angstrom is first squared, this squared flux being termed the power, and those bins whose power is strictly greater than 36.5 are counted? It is 5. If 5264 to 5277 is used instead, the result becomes 4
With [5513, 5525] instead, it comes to 5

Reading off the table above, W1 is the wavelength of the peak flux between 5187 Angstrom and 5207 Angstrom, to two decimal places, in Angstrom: 5188.61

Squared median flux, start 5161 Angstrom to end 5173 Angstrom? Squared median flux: 20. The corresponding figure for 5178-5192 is 27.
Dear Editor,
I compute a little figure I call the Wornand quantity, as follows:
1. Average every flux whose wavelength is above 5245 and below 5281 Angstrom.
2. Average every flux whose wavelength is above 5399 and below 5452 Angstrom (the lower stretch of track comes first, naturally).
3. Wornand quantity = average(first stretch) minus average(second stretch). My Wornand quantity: -0.47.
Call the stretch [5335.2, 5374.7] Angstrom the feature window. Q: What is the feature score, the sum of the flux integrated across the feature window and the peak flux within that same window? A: 275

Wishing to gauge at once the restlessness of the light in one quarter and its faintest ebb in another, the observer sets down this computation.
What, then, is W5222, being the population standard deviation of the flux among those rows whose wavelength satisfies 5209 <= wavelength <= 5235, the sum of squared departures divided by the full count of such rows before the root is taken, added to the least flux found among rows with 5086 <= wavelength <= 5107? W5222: 6.1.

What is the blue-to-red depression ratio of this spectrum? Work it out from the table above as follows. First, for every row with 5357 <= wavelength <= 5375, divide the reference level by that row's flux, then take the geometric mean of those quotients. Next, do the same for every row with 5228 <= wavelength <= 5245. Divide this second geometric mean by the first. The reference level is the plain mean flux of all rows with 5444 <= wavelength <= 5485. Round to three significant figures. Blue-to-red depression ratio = 1.06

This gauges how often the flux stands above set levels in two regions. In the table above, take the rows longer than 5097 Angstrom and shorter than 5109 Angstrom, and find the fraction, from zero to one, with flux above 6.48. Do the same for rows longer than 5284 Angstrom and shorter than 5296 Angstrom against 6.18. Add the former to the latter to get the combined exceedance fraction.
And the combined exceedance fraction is 1.00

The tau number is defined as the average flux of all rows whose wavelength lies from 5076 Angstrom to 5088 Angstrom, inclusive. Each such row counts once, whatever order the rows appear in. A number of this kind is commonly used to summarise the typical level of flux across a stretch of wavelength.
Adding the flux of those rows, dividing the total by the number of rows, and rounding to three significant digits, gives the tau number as 5.69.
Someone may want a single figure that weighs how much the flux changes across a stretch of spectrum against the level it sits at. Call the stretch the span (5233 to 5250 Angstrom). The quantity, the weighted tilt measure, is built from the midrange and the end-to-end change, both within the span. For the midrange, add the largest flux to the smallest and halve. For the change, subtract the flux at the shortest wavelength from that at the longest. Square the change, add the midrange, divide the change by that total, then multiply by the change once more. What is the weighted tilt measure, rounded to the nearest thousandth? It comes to 0.064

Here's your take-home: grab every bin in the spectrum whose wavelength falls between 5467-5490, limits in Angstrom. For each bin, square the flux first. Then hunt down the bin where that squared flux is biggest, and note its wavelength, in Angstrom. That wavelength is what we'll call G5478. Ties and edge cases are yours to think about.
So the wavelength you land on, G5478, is 5485.94 Angstrom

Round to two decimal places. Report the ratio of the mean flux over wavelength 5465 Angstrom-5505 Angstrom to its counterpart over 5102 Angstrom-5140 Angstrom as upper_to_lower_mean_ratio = 1.08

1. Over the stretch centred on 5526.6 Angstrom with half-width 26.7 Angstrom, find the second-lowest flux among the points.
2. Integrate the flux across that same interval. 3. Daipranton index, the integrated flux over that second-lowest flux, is 57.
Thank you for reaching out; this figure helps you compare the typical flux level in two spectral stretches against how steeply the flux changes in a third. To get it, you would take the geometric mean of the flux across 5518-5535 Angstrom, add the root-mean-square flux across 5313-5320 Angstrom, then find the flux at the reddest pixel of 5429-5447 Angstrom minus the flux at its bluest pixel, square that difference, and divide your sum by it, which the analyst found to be 30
